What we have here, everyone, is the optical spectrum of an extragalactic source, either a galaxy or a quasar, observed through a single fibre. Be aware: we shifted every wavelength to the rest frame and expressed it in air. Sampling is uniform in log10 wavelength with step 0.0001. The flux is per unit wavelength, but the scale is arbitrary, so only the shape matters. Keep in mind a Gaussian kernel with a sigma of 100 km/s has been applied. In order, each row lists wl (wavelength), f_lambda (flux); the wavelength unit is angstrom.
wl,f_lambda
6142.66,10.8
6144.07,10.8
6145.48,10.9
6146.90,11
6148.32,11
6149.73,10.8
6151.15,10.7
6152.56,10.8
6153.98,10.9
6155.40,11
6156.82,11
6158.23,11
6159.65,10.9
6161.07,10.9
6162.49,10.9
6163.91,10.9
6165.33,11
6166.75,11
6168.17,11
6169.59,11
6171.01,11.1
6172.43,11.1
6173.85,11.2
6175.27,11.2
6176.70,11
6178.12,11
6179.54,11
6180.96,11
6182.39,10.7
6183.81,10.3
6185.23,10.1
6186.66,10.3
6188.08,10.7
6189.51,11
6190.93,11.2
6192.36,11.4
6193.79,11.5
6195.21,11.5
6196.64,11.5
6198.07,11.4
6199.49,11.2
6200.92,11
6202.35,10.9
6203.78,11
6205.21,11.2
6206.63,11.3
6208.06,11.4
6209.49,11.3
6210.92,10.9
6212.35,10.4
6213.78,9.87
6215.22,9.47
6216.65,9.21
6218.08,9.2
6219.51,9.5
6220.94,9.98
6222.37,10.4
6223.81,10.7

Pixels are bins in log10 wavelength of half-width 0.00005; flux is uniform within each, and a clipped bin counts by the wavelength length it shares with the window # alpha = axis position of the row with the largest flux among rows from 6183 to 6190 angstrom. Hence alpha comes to 6189.51 angstrom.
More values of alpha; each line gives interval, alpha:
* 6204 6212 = 6208.06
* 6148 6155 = 6148.32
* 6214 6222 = 6220.94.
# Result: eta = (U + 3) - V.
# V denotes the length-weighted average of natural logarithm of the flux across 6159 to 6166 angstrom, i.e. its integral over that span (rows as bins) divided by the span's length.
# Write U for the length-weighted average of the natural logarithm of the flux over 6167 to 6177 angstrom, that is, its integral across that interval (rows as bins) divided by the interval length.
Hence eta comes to 3.02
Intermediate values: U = 2.41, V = 2.39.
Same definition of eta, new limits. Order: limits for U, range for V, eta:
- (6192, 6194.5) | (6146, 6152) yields 3.05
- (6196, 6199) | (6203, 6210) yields 3.02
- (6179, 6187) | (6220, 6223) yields 3.04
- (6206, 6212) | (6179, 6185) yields 3.04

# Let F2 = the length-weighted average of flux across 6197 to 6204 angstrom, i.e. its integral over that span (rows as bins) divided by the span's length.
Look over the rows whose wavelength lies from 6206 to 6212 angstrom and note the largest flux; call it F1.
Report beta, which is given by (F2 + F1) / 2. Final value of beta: 11.3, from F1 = 11.4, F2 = 11.1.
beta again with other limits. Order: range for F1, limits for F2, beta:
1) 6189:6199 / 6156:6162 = 11.2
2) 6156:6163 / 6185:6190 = 10.8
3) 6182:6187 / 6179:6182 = 10.8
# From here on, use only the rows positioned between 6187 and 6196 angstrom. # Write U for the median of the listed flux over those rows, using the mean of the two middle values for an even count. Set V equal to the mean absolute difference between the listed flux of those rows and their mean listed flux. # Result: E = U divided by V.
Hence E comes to 45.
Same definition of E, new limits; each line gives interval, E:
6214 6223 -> 25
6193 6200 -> 120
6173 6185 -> 52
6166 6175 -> 166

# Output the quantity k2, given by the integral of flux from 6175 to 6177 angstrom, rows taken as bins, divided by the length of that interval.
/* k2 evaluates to 11.1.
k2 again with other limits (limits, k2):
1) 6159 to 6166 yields 10.9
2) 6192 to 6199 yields 11.5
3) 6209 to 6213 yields 10.9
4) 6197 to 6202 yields 11.2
